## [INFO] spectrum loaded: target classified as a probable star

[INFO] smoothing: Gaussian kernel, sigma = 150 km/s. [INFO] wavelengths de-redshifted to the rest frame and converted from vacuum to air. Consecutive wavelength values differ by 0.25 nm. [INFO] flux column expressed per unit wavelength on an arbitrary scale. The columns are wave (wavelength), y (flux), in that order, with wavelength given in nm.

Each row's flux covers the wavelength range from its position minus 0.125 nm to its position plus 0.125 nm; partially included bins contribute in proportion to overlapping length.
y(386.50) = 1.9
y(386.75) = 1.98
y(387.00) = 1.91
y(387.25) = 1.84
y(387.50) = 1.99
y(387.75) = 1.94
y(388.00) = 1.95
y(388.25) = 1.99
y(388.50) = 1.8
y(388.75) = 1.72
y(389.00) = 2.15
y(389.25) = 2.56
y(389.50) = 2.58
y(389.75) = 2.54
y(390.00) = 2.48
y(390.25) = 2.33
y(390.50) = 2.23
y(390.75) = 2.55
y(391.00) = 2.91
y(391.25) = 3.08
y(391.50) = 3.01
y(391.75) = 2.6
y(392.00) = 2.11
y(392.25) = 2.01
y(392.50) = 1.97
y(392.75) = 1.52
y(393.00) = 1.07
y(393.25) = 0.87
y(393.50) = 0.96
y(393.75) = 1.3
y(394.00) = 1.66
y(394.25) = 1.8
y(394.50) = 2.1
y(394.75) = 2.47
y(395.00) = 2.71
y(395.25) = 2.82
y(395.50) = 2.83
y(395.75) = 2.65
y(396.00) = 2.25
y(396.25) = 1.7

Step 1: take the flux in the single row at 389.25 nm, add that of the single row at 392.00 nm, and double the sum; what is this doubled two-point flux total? 9.3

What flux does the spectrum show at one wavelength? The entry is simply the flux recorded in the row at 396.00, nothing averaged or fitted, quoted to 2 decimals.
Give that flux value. 2.25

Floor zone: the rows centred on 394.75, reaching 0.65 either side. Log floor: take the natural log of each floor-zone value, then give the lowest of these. 0.59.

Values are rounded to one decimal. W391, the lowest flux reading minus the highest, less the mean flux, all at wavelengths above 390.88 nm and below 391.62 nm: -3.2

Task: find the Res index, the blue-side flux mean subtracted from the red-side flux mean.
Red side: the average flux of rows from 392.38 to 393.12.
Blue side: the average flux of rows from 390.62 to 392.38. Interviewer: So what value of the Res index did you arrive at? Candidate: -1.1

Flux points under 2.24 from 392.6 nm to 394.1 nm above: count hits 6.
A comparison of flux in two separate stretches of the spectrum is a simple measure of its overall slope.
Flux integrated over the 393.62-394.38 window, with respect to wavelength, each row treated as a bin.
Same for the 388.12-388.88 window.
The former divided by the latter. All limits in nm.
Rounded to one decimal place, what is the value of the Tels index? 0.9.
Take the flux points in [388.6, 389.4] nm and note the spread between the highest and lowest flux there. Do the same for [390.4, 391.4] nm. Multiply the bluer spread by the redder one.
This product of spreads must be 0.7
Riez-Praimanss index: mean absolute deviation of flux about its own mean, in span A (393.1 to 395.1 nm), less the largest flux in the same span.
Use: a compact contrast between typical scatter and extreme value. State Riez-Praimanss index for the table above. -2.17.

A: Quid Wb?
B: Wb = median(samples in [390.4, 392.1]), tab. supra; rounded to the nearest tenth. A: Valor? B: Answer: 2.6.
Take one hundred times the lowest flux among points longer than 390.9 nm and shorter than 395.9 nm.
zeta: 87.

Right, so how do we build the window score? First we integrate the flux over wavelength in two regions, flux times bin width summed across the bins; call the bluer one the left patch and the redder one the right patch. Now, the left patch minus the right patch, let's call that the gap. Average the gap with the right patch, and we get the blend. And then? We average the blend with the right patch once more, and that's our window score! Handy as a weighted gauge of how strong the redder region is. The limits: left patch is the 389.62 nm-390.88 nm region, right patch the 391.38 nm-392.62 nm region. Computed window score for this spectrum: 2.22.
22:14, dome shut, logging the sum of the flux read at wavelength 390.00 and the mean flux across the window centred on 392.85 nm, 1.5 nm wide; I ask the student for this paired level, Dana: 3.9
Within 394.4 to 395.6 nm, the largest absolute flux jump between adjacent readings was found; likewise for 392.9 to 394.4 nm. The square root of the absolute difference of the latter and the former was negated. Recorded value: -0.10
